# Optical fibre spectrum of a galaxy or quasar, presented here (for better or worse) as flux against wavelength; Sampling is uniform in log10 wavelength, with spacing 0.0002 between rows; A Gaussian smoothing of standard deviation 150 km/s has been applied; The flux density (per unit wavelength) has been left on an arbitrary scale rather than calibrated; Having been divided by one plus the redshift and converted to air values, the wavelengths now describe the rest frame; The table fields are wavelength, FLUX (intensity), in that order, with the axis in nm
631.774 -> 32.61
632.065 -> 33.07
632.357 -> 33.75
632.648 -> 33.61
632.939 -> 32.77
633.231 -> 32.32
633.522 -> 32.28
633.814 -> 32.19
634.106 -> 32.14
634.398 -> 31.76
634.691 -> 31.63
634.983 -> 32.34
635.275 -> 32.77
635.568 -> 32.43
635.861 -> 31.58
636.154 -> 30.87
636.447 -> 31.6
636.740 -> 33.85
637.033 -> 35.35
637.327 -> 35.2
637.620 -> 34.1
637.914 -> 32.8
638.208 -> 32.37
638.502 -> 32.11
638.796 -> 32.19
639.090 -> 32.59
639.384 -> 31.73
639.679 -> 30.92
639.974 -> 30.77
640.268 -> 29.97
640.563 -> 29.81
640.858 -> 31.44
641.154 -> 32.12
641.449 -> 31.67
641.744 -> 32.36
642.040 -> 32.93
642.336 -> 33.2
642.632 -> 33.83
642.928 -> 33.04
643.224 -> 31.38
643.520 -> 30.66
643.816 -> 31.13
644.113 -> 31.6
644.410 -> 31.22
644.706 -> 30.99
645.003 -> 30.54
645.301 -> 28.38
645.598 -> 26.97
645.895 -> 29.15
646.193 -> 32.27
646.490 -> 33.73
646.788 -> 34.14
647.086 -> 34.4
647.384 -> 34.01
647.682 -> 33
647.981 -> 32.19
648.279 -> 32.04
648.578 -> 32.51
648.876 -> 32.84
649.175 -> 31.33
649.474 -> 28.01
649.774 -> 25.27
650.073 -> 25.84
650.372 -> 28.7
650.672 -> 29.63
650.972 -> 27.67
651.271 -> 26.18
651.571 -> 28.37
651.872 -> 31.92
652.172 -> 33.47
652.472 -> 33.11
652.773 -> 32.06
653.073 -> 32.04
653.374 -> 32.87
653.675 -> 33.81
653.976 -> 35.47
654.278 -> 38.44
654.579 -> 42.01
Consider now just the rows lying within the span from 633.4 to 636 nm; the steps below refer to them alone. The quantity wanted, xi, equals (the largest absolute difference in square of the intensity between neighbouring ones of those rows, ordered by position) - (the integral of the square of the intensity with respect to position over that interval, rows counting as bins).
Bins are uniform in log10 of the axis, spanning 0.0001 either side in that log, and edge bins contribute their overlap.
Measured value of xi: -2628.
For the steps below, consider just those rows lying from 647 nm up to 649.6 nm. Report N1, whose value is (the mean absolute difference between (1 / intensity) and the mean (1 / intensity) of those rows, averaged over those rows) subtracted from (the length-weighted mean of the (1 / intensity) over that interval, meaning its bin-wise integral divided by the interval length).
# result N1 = 0.0299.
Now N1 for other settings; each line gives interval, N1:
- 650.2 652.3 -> 0.0321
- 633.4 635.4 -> 0.0308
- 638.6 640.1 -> 0.0310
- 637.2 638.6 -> 0.0291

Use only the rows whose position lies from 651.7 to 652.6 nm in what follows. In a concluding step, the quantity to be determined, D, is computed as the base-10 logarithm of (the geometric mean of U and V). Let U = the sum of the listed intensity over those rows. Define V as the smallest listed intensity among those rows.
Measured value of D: 1.75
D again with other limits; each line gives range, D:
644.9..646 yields 1.75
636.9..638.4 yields 1.87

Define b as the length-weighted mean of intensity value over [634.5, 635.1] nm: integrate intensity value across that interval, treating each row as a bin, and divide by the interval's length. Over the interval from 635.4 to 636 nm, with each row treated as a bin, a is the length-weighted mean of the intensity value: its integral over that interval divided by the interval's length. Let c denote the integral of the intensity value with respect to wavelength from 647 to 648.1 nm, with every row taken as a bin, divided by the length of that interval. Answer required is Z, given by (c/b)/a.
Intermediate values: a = 32.0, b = 31.9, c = 33.4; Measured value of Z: 0.033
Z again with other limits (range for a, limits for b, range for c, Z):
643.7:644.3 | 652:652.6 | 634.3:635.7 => 0.031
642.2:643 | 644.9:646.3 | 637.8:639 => 0.033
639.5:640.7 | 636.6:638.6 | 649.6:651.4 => 0.027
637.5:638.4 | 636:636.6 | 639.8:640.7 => 0.029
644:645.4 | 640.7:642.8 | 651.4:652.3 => 0.031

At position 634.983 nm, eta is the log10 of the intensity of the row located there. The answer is 1.510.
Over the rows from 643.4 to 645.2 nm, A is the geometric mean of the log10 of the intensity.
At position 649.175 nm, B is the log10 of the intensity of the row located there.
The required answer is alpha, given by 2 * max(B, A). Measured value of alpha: 2.99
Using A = 1.49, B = 1.50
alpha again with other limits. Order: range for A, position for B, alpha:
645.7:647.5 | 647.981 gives 3.03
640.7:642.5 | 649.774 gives 3.02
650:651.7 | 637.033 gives 3.10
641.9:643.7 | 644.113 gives 3.02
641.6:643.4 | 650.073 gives 3.03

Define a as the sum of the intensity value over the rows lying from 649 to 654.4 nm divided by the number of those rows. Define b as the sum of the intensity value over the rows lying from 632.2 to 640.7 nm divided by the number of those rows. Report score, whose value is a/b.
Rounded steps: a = 30.8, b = 32.3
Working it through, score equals 0.95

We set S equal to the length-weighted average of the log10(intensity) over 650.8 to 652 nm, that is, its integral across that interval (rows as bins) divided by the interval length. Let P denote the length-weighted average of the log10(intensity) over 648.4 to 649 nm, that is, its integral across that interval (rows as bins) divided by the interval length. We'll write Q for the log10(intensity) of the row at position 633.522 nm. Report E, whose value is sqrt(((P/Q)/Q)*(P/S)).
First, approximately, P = 1.515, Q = 1.51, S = 1.45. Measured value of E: 0.833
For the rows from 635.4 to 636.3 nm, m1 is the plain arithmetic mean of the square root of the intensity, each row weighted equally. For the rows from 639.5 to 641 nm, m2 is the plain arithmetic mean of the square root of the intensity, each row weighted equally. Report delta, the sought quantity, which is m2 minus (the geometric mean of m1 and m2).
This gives -0.05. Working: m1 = 5.62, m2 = 5.53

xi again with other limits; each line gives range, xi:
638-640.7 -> -2614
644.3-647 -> -2401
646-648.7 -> -2861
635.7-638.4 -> -2810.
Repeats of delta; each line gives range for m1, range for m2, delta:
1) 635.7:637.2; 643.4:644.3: -0.07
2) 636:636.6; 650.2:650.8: -0.09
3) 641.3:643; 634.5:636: -0.03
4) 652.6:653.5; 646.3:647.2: 0.08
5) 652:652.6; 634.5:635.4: -0.05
